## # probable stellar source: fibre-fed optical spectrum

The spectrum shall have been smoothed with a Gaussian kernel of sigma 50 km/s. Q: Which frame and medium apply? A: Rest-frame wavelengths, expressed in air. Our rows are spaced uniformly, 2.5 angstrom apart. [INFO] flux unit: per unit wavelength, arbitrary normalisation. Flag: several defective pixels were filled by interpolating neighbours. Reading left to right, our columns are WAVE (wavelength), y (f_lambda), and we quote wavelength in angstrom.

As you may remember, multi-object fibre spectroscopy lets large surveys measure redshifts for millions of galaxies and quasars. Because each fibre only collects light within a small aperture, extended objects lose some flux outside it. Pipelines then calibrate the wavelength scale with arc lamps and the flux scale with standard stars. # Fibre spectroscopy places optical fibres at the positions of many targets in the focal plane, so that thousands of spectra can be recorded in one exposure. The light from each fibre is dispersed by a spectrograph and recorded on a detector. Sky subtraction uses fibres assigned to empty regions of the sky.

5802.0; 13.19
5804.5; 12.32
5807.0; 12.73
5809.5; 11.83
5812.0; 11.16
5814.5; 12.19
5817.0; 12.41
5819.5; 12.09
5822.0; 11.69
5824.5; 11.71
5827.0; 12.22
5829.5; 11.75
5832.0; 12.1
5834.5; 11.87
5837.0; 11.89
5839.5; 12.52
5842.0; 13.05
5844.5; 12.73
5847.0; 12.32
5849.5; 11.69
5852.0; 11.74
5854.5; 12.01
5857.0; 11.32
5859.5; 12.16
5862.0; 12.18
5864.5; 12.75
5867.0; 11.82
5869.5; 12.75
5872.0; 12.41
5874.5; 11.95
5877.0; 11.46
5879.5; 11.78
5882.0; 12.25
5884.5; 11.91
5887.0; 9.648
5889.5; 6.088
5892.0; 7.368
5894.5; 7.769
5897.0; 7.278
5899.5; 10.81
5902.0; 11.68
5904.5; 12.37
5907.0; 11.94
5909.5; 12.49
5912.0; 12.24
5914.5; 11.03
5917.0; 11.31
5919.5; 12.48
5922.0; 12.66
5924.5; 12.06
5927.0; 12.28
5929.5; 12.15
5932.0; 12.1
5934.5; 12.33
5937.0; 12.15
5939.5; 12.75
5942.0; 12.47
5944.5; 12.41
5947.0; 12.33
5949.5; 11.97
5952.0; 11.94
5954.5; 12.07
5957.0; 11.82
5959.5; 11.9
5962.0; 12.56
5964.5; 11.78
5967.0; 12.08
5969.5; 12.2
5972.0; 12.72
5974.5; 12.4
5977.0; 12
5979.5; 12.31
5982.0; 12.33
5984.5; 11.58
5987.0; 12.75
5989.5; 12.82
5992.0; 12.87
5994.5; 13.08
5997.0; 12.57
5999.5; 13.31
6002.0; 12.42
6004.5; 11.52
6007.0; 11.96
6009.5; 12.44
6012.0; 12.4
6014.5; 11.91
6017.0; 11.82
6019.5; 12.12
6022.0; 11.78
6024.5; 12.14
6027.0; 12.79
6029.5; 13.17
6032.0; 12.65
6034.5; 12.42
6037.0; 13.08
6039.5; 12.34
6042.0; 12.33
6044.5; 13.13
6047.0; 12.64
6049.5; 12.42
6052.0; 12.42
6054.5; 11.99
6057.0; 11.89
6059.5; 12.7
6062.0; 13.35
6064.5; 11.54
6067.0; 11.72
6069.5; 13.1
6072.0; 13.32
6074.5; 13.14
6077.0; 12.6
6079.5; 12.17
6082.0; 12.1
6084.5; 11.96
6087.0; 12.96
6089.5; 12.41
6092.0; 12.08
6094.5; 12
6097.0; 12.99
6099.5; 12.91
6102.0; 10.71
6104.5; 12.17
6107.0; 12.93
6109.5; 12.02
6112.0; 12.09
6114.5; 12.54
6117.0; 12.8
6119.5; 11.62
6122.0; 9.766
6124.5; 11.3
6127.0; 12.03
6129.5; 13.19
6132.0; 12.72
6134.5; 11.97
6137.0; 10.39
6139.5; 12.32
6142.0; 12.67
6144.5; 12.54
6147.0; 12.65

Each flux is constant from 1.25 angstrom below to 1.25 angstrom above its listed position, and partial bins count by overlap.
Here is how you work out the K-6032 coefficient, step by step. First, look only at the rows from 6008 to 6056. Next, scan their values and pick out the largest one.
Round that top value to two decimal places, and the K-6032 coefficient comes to 13.17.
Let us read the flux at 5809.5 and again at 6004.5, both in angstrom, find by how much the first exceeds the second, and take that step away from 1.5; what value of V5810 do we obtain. 1.2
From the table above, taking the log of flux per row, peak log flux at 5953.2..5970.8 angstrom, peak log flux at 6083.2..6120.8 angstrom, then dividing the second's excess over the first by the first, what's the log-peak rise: 0.013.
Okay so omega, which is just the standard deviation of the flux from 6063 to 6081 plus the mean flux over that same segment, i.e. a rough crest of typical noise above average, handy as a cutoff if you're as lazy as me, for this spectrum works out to 13.2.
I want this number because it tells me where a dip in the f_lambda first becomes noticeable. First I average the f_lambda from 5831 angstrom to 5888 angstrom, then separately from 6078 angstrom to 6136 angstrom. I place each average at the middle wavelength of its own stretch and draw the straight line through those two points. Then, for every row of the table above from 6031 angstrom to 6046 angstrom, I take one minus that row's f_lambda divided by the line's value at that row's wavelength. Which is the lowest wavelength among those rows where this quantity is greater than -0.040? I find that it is 6034.5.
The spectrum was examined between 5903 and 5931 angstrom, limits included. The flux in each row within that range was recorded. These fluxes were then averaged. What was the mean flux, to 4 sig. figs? 12.09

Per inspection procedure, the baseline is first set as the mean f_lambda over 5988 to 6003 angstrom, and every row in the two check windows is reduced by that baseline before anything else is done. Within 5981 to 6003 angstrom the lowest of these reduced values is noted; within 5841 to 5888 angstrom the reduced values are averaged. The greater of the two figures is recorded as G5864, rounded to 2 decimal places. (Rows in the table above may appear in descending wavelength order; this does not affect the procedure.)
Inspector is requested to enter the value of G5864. -0.85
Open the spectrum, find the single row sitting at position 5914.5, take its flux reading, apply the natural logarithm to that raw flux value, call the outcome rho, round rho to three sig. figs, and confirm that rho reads 2.40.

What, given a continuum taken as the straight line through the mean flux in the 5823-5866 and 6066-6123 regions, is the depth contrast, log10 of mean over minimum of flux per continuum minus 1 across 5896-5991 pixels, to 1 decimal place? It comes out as -1.5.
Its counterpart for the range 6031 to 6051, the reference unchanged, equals 0.6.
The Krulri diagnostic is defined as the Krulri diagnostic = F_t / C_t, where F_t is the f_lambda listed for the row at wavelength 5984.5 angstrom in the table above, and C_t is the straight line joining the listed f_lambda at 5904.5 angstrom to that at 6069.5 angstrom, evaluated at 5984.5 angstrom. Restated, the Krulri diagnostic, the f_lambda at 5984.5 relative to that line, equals 0.91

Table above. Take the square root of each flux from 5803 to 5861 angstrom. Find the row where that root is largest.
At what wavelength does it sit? 5842.0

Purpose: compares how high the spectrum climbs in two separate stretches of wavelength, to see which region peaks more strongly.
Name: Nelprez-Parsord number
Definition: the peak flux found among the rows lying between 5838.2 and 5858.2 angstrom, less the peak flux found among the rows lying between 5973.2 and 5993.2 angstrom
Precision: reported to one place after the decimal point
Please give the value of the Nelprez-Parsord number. 0.2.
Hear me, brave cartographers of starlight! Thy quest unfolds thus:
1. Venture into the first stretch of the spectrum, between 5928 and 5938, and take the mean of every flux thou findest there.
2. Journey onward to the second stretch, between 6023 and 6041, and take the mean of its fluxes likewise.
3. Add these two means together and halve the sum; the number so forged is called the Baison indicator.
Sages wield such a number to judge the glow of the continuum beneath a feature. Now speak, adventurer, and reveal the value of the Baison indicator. 12.4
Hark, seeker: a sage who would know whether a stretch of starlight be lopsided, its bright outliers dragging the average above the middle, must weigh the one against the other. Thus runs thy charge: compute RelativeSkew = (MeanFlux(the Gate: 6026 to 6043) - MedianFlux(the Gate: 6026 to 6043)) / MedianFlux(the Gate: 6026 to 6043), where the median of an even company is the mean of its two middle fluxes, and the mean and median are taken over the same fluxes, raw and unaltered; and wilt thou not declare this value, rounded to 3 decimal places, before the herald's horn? 0.003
